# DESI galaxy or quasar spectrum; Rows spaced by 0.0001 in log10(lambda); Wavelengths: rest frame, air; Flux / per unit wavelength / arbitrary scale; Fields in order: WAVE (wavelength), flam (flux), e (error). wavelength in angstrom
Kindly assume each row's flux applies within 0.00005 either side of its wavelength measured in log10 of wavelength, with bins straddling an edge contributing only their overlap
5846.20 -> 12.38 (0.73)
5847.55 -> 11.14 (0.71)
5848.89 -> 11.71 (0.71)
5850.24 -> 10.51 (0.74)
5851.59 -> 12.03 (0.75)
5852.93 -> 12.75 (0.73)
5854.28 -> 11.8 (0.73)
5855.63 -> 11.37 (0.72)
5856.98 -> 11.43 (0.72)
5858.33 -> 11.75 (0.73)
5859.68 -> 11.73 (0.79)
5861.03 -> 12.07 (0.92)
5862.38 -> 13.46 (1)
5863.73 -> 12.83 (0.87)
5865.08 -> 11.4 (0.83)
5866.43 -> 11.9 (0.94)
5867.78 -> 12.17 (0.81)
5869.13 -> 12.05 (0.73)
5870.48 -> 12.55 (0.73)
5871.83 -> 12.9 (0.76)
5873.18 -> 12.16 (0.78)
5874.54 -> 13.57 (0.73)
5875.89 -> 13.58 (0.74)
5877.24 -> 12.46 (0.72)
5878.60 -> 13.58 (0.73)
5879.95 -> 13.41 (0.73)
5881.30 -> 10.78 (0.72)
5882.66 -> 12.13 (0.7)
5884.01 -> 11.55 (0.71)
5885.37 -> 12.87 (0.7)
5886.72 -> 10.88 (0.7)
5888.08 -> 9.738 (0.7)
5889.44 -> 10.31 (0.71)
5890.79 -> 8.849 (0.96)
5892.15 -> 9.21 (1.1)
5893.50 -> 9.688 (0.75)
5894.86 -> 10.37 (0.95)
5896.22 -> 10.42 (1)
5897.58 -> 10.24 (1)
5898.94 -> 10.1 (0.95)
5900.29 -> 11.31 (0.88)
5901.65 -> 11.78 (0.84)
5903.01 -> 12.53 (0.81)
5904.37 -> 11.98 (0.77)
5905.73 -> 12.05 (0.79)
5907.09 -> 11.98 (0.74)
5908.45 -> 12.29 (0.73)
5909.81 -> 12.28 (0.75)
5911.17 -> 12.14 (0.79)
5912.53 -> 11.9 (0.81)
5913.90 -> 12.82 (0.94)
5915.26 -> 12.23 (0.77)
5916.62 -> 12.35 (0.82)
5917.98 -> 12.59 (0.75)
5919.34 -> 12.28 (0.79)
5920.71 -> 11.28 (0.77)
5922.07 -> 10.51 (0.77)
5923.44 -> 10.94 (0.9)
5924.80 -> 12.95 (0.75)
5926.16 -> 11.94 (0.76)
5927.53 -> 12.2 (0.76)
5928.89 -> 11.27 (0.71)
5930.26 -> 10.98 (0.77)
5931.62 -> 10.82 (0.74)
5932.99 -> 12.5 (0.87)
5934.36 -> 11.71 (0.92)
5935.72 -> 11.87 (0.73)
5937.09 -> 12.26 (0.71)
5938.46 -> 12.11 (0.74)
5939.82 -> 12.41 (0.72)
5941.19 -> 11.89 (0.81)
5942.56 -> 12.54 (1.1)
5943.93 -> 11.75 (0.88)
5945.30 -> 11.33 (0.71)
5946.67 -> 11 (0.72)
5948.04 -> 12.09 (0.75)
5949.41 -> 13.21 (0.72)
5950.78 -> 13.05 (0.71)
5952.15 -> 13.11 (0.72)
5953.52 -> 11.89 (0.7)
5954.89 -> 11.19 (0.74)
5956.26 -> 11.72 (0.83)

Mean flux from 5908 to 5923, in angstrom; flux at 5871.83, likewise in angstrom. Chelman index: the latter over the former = 1.07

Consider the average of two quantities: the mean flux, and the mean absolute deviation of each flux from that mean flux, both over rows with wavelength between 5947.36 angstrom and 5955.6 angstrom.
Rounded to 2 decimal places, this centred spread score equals 6.56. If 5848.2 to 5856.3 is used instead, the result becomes 6.10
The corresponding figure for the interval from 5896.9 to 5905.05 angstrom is 6.05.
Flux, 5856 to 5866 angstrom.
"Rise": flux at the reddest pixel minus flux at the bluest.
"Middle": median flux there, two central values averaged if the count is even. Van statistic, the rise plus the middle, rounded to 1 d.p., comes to 11.7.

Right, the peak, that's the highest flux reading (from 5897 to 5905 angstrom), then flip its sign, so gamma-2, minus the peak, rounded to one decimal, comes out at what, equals -12.5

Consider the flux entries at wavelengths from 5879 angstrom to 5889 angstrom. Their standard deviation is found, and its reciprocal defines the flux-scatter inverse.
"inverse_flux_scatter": 0.8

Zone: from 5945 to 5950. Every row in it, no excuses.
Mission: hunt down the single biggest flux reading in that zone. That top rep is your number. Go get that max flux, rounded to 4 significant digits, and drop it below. 13.21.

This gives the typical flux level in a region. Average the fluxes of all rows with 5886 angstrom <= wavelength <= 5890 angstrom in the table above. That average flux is 10.3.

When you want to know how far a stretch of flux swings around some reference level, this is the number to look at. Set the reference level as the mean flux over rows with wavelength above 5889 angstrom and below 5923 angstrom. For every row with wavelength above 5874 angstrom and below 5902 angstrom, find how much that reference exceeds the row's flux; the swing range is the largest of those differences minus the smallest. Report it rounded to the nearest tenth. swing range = 4.7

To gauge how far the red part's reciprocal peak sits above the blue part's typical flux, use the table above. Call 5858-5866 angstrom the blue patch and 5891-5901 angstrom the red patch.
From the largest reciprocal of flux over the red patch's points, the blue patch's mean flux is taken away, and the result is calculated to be -12.1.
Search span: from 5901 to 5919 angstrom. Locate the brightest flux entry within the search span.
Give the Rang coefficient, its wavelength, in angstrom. 5913.90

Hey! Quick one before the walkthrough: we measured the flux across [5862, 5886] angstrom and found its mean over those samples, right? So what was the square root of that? 3.54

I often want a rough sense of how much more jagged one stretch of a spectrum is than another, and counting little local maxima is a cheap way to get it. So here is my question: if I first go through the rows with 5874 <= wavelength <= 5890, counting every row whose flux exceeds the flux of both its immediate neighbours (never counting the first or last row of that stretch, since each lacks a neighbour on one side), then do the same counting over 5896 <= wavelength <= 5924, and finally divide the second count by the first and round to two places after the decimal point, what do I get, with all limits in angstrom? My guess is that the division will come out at 1.25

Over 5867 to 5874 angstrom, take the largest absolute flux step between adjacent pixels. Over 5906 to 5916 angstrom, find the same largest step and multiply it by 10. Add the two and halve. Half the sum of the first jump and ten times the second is 5.0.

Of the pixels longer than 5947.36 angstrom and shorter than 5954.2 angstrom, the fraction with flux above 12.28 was 0.60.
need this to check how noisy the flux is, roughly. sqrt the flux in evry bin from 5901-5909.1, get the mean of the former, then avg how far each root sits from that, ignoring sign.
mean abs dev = 0.029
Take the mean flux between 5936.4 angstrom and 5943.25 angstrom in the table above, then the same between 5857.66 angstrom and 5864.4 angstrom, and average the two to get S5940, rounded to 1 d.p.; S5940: 12.3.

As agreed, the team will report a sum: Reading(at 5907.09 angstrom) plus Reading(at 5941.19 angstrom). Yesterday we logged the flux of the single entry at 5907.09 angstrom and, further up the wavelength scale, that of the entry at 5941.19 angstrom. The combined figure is 23.9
